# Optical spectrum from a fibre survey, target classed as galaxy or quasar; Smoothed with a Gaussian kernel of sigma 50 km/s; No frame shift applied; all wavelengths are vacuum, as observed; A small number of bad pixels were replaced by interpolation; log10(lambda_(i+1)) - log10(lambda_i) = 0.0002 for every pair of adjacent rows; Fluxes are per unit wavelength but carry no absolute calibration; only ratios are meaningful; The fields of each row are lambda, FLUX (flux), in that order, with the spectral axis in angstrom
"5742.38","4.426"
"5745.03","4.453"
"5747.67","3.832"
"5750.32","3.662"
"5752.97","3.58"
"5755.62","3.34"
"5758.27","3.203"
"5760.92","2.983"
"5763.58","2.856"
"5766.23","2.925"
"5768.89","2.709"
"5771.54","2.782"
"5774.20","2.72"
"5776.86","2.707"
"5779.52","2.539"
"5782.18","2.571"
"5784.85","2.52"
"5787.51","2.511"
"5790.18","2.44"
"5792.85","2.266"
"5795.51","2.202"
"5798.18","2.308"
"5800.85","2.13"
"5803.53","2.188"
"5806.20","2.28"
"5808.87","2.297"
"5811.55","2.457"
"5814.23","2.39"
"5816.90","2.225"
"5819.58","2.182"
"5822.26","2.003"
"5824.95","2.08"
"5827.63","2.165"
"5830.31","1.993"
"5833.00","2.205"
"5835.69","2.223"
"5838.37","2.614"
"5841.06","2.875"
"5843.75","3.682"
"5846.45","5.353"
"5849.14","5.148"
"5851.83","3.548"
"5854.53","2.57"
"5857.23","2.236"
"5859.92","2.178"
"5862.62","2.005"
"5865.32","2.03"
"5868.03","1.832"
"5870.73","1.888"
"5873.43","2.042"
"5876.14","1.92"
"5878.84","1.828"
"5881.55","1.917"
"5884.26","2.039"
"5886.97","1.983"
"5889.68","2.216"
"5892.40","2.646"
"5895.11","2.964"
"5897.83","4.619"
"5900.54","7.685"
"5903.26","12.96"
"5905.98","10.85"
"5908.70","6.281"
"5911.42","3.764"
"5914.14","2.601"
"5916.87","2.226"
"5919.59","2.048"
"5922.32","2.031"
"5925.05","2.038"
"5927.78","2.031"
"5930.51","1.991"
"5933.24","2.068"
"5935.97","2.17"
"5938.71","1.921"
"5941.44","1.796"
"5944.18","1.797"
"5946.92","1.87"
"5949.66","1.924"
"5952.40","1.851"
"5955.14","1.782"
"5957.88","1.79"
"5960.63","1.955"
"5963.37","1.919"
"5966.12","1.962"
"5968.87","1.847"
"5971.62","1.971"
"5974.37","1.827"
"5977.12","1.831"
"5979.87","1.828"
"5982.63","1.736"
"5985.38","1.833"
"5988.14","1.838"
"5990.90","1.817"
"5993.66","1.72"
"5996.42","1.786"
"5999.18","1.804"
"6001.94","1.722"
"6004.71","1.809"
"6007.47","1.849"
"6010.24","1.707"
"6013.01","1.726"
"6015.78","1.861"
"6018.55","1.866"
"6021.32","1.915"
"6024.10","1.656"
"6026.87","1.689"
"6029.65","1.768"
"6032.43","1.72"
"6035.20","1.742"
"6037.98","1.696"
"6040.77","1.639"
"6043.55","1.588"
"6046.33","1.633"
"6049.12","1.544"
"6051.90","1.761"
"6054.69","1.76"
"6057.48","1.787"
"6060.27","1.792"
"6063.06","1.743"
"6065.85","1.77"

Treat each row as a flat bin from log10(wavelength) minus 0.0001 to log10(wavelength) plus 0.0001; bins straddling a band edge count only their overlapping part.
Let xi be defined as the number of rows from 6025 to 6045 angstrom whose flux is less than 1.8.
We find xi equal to 7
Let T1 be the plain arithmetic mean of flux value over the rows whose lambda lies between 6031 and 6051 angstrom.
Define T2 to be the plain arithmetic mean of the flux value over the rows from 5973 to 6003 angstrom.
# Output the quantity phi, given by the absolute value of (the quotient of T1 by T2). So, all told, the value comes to 0.92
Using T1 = 1.65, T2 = 1.79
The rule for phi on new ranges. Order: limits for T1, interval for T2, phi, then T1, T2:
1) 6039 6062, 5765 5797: 0.66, 1.69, 2.57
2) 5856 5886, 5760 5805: 0.78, 1.99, 2.55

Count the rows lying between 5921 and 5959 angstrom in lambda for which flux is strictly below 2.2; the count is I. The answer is 14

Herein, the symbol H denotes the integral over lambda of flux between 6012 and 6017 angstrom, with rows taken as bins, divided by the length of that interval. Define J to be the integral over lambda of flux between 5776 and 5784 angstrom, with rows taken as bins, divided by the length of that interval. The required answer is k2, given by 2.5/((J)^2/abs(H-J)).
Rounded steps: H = 1.8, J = 2.6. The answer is 0.30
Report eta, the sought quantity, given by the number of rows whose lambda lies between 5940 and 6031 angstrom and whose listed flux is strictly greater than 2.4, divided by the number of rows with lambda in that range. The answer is 0.00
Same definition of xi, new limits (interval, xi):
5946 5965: 2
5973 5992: 1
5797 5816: 0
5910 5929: 0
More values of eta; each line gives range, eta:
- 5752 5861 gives 0.56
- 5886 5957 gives 0.35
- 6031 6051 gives 0.00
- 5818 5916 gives 0.44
